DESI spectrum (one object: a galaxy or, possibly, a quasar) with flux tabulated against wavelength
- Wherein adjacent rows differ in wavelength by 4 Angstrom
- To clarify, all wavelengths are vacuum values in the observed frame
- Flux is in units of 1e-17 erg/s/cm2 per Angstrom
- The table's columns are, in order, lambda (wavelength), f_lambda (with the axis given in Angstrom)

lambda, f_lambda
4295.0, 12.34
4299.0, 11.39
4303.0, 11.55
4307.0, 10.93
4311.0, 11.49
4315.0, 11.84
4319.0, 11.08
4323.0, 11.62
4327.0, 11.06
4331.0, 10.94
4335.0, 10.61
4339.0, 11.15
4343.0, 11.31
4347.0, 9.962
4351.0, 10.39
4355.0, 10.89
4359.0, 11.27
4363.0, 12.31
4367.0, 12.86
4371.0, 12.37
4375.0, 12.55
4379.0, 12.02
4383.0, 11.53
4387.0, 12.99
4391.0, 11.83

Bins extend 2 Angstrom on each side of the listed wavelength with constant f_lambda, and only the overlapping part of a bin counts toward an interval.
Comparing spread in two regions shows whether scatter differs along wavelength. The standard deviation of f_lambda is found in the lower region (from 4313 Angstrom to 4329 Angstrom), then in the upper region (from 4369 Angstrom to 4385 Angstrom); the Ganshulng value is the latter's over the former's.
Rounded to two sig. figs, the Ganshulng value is 1.1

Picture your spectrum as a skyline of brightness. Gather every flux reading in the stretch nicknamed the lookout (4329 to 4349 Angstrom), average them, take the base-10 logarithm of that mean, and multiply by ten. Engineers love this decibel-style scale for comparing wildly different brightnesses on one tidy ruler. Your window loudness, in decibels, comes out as 10.3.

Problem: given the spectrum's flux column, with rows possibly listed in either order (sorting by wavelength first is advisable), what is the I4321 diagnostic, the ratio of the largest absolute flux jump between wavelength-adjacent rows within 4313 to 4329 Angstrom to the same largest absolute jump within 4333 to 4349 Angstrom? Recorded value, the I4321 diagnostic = 0.56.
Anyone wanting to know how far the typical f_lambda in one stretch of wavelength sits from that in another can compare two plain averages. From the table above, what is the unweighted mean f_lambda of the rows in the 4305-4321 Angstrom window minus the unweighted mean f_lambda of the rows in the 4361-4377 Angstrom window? -1.2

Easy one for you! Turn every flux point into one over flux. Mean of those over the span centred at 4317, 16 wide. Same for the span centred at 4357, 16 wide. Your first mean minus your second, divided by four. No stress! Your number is -0.0006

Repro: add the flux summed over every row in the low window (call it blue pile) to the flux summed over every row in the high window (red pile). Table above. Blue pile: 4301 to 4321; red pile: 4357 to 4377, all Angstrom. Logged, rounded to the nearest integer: 118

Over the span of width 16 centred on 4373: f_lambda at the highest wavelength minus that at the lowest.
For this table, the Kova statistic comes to -0.8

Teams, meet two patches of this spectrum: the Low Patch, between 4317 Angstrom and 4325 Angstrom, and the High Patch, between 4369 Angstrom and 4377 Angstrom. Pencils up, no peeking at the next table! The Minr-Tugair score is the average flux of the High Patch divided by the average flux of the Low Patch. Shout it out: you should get 1.10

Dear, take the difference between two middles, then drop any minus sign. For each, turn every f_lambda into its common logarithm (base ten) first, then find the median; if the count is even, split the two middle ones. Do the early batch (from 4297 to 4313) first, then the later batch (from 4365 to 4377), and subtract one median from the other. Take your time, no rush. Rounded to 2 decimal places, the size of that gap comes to 0.04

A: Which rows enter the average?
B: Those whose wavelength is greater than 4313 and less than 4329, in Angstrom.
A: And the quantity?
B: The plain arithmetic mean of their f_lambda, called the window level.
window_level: 11.4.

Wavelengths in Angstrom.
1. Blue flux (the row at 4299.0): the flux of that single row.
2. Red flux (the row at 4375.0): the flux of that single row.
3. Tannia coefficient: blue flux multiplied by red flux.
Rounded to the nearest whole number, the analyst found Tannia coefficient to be 143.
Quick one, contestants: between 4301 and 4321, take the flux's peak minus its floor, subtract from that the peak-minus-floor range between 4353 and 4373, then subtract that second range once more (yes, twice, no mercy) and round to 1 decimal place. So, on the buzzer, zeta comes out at -3.0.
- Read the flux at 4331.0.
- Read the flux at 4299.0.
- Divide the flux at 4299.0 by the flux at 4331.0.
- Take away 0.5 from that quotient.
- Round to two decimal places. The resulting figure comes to 0.54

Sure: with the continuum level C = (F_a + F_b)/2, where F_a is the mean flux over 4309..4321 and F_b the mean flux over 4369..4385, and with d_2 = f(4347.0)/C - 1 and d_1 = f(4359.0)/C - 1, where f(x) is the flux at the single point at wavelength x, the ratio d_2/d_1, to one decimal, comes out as 3.5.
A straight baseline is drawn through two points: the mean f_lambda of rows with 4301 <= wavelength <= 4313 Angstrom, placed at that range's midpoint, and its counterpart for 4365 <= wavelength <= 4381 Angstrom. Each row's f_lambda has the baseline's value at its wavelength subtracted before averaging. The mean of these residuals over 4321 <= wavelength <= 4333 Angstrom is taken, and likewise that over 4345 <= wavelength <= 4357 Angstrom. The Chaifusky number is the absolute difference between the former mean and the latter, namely 1.20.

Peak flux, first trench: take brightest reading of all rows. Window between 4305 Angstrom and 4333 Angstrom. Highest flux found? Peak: 11.84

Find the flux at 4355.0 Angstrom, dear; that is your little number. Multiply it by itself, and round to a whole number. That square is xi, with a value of 119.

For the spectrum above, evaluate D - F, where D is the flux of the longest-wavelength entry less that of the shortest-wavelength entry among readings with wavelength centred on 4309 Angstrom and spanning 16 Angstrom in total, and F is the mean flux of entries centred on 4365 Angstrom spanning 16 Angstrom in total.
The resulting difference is -11.9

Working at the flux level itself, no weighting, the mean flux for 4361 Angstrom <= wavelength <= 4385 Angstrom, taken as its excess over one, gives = 11.3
